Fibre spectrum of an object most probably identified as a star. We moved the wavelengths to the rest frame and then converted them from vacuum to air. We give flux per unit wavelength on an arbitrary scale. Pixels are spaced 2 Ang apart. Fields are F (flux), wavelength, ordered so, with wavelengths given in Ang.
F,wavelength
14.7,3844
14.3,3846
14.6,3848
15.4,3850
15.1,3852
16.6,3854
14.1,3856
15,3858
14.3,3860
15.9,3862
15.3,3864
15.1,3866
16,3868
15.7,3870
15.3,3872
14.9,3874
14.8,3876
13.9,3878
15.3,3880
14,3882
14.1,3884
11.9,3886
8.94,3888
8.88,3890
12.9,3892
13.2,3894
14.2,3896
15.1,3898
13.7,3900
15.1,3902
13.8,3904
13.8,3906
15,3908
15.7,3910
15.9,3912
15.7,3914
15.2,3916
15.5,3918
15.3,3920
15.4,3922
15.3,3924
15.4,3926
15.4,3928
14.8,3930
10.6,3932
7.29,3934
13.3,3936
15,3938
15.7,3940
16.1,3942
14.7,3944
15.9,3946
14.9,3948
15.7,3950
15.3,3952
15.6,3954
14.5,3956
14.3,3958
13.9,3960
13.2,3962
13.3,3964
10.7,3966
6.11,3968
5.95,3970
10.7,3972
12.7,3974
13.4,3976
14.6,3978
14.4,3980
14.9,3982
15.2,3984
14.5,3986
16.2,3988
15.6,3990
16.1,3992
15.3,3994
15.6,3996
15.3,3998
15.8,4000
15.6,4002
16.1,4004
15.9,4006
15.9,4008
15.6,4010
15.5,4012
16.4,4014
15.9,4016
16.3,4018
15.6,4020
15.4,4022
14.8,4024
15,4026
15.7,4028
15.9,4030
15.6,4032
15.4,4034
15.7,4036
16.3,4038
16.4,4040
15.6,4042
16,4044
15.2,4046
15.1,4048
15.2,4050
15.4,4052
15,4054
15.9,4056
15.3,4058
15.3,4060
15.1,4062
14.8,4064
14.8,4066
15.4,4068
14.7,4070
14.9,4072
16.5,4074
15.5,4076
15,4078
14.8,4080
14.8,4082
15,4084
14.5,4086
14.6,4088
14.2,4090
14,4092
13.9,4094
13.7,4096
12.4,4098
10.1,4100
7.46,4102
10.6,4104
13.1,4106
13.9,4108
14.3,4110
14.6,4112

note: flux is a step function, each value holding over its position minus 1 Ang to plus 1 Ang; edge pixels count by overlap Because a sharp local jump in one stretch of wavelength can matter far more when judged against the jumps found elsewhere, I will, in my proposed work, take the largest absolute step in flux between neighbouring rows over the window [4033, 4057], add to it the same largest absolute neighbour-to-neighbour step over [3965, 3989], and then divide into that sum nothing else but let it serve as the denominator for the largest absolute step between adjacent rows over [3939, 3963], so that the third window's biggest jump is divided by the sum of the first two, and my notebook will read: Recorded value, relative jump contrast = 0.2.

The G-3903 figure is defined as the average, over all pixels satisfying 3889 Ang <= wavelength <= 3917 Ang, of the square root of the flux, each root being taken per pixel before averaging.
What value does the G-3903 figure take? 3.75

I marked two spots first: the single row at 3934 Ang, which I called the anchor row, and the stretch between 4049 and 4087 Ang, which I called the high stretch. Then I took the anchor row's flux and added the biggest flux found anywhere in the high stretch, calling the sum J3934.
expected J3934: 23.8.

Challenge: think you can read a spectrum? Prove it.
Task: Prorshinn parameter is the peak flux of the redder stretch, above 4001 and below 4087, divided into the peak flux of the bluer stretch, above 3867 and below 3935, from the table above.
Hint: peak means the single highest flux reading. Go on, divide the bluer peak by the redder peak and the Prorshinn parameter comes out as 0.97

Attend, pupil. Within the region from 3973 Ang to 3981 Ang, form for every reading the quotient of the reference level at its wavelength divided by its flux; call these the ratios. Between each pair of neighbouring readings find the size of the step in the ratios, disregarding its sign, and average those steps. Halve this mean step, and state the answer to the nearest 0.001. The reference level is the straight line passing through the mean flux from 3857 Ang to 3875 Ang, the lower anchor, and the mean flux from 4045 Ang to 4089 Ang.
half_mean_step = 0.028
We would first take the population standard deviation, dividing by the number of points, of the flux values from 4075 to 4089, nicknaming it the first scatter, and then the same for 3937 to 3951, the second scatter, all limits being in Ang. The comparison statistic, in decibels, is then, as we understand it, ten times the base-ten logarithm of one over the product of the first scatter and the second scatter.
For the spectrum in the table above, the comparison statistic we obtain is 8.1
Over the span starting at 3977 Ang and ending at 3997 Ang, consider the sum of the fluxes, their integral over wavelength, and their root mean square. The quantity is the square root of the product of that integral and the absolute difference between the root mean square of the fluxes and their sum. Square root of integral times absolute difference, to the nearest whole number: 204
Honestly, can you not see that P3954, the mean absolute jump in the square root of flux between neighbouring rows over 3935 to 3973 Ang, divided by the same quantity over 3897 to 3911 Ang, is 1.4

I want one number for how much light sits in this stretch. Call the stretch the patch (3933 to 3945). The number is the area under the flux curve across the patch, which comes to 164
